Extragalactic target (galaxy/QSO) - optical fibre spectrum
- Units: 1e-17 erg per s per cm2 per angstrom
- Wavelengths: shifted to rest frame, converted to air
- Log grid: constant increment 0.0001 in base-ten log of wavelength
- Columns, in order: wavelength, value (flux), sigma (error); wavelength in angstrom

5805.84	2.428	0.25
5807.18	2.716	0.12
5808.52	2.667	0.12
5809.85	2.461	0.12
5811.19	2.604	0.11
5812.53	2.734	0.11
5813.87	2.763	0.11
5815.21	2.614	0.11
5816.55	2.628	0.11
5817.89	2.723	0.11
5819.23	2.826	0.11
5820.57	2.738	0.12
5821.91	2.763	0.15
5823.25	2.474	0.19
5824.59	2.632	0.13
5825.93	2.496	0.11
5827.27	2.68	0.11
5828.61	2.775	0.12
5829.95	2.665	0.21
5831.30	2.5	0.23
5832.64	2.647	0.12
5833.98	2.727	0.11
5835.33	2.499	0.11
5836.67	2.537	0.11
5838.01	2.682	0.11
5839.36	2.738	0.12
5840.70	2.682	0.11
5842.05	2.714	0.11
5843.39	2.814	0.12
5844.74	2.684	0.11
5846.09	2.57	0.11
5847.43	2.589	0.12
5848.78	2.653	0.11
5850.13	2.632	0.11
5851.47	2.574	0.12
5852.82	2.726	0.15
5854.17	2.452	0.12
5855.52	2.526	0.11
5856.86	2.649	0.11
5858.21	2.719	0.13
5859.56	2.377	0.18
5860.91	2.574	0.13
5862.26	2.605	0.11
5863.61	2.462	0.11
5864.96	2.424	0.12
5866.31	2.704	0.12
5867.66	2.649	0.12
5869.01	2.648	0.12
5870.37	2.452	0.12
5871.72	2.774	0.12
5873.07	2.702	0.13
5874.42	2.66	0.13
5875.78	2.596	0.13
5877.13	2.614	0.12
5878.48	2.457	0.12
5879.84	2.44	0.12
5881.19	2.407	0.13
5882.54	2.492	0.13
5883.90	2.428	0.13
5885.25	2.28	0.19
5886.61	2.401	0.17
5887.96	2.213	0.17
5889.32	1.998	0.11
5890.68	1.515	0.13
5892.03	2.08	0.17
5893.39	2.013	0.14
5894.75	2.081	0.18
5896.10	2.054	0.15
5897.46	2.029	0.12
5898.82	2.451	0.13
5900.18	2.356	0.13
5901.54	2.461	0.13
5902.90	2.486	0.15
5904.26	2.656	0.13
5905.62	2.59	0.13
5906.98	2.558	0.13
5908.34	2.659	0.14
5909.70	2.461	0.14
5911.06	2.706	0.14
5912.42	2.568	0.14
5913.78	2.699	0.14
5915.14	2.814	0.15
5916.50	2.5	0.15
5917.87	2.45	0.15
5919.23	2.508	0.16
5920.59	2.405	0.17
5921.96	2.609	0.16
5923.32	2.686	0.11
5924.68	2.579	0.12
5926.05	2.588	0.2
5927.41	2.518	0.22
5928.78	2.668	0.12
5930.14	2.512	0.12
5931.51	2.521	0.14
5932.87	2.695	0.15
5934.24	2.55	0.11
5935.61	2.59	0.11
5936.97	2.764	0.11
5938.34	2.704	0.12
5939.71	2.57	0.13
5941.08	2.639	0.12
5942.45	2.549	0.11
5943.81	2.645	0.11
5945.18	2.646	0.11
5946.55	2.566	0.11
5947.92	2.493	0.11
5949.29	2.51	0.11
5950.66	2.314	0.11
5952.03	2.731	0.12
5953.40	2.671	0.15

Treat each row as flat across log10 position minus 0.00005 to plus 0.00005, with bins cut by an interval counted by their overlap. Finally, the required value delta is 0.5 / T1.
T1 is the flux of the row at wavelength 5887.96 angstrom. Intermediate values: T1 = 2.213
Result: 0.226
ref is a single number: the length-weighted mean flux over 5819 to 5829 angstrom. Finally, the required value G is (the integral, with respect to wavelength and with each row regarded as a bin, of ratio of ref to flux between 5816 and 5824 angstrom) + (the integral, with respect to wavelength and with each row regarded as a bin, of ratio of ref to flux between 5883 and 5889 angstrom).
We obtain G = 15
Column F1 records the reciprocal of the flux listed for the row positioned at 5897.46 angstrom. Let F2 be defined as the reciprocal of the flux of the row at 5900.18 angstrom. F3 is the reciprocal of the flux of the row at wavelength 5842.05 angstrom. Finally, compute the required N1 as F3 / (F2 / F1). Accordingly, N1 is 0.43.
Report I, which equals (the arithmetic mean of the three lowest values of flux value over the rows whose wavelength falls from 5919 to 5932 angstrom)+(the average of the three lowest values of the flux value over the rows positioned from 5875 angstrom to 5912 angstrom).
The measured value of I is 4.32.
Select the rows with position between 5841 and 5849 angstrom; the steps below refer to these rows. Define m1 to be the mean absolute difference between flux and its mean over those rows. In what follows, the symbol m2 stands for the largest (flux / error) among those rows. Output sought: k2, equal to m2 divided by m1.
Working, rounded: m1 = 0.067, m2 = 24.7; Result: 370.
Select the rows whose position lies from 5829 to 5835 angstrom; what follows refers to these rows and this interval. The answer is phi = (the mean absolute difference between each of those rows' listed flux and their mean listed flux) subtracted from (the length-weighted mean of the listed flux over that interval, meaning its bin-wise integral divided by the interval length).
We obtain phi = 2.56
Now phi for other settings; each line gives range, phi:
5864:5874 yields 2.51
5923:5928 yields 2.54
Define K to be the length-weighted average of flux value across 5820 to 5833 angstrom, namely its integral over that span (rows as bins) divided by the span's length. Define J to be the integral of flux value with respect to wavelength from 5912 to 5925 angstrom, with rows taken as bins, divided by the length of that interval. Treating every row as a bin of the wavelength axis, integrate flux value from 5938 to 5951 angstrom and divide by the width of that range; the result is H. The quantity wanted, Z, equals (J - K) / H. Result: -0.02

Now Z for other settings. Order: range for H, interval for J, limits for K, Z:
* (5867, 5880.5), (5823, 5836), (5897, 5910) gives 0.05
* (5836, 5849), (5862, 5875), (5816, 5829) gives -0.02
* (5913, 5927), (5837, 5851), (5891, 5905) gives 0.16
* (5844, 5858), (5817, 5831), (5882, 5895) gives 0.20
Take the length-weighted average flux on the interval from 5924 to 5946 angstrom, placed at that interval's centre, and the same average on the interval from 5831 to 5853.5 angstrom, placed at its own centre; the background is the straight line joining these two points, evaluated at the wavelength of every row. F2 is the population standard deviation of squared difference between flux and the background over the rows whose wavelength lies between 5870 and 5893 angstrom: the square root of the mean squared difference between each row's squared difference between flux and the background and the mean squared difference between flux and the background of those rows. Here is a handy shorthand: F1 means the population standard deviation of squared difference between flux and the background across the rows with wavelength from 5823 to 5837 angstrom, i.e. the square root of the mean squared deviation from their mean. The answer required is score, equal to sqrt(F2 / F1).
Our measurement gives 5.1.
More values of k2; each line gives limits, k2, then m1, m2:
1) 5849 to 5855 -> 288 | 0.083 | 23.9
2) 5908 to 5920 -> 176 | 0.110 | 19.3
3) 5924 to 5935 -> 432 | 0.054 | 23.2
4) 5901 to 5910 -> 285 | 0.072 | 20.4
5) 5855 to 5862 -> 256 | 0.094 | 24.1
